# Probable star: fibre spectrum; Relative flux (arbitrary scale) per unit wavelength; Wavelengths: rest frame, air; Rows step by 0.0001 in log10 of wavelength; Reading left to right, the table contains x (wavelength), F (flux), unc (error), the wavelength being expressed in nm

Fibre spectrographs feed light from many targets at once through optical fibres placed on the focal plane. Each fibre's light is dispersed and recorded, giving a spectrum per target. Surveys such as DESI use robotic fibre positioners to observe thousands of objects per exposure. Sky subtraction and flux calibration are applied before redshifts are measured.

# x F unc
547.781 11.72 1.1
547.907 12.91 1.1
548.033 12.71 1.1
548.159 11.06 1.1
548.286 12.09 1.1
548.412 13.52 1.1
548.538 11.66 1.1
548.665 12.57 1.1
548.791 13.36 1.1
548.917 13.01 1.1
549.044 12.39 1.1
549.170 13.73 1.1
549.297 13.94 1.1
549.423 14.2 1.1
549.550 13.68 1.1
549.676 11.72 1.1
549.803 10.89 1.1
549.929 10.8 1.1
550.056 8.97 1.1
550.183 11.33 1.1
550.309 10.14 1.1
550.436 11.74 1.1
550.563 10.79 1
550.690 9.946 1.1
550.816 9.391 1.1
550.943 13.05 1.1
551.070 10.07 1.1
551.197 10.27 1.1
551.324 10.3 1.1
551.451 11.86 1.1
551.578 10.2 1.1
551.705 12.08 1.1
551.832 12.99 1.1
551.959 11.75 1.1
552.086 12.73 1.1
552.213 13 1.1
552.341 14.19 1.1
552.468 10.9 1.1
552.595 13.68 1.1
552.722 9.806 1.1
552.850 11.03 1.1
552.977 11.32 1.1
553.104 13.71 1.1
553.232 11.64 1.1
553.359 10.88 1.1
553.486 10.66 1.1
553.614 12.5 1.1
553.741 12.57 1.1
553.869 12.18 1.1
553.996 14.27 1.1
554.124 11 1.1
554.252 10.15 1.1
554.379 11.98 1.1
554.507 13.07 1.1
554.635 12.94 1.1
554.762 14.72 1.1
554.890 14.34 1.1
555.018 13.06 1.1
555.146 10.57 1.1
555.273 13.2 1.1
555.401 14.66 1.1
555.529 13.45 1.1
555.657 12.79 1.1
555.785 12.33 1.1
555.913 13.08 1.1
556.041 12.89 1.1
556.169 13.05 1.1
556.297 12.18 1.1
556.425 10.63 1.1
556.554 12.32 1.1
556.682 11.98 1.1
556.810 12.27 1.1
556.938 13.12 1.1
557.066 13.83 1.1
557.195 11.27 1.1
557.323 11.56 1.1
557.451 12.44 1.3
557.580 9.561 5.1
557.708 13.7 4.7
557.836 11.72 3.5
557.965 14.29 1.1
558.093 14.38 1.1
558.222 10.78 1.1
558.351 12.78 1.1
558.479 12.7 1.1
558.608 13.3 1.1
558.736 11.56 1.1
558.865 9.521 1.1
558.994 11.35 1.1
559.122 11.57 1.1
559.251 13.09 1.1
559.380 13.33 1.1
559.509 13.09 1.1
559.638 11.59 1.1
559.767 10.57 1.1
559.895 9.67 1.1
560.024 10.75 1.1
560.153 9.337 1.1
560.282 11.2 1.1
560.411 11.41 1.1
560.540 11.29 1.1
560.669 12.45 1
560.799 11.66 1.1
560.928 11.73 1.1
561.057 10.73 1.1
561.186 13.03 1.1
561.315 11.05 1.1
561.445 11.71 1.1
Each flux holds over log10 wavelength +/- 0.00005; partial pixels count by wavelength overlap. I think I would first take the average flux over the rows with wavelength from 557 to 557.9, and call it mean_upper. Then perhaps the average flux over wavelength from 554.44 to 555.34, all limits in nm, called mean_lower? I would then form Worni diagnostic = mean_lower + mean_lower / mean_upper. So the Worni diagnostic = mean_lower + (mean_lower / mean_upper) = 14.2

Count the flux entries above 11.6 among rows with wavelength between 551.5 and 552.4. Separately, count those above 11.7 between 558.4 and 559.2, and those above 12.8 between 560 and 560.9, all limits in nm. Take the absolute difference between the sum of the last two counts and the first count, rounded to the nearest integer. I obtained 4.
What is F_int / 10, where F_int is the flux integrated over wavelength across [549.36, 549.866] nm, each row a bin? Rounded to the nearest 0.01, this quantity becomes 0.64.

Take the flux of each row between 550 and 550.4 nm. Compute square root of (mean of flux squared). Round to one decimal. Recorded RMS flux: 10.2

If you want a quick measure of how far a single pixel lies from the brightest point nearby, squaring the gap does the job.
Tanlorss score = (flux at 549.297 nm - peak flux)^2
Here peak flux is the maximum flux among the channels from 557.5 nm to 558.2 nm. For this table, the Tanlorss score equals 0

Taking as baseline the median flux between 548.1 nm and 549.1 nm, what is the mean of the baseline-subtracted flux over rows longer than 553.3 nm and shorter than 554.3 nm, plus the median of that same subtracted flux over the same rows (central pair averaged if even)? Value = -1.6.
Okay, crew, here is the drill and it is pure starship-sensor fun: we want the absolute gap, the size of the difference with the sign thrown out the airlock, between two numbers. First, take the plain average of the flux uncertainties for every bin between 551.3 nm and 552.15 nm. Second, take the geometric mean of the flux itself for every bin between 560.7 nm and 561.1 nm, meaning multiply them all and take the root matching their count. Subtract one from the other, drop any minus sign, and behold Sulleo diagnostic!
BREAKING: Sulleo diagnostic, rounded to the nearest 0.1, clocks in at 10.3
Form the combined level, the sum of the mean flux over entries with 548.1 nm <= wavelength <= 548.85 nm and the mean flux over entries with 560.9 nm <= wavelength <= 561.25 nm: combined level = 24.2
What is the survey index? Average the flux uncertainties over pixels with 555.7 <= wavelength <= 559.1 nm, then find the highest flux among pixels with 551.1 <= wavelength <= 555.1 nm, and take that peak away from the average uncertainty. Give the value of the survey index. -13.23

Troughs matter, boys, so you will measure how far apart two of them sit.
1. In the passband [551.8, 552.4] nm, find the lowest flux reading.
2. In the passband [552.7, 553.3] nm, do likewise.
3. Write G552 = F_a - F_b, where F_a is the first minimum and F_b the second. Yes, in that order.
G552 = 1.9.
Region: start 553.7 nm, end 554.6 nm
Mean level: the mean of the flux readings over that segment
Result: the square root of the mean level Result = 3.49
